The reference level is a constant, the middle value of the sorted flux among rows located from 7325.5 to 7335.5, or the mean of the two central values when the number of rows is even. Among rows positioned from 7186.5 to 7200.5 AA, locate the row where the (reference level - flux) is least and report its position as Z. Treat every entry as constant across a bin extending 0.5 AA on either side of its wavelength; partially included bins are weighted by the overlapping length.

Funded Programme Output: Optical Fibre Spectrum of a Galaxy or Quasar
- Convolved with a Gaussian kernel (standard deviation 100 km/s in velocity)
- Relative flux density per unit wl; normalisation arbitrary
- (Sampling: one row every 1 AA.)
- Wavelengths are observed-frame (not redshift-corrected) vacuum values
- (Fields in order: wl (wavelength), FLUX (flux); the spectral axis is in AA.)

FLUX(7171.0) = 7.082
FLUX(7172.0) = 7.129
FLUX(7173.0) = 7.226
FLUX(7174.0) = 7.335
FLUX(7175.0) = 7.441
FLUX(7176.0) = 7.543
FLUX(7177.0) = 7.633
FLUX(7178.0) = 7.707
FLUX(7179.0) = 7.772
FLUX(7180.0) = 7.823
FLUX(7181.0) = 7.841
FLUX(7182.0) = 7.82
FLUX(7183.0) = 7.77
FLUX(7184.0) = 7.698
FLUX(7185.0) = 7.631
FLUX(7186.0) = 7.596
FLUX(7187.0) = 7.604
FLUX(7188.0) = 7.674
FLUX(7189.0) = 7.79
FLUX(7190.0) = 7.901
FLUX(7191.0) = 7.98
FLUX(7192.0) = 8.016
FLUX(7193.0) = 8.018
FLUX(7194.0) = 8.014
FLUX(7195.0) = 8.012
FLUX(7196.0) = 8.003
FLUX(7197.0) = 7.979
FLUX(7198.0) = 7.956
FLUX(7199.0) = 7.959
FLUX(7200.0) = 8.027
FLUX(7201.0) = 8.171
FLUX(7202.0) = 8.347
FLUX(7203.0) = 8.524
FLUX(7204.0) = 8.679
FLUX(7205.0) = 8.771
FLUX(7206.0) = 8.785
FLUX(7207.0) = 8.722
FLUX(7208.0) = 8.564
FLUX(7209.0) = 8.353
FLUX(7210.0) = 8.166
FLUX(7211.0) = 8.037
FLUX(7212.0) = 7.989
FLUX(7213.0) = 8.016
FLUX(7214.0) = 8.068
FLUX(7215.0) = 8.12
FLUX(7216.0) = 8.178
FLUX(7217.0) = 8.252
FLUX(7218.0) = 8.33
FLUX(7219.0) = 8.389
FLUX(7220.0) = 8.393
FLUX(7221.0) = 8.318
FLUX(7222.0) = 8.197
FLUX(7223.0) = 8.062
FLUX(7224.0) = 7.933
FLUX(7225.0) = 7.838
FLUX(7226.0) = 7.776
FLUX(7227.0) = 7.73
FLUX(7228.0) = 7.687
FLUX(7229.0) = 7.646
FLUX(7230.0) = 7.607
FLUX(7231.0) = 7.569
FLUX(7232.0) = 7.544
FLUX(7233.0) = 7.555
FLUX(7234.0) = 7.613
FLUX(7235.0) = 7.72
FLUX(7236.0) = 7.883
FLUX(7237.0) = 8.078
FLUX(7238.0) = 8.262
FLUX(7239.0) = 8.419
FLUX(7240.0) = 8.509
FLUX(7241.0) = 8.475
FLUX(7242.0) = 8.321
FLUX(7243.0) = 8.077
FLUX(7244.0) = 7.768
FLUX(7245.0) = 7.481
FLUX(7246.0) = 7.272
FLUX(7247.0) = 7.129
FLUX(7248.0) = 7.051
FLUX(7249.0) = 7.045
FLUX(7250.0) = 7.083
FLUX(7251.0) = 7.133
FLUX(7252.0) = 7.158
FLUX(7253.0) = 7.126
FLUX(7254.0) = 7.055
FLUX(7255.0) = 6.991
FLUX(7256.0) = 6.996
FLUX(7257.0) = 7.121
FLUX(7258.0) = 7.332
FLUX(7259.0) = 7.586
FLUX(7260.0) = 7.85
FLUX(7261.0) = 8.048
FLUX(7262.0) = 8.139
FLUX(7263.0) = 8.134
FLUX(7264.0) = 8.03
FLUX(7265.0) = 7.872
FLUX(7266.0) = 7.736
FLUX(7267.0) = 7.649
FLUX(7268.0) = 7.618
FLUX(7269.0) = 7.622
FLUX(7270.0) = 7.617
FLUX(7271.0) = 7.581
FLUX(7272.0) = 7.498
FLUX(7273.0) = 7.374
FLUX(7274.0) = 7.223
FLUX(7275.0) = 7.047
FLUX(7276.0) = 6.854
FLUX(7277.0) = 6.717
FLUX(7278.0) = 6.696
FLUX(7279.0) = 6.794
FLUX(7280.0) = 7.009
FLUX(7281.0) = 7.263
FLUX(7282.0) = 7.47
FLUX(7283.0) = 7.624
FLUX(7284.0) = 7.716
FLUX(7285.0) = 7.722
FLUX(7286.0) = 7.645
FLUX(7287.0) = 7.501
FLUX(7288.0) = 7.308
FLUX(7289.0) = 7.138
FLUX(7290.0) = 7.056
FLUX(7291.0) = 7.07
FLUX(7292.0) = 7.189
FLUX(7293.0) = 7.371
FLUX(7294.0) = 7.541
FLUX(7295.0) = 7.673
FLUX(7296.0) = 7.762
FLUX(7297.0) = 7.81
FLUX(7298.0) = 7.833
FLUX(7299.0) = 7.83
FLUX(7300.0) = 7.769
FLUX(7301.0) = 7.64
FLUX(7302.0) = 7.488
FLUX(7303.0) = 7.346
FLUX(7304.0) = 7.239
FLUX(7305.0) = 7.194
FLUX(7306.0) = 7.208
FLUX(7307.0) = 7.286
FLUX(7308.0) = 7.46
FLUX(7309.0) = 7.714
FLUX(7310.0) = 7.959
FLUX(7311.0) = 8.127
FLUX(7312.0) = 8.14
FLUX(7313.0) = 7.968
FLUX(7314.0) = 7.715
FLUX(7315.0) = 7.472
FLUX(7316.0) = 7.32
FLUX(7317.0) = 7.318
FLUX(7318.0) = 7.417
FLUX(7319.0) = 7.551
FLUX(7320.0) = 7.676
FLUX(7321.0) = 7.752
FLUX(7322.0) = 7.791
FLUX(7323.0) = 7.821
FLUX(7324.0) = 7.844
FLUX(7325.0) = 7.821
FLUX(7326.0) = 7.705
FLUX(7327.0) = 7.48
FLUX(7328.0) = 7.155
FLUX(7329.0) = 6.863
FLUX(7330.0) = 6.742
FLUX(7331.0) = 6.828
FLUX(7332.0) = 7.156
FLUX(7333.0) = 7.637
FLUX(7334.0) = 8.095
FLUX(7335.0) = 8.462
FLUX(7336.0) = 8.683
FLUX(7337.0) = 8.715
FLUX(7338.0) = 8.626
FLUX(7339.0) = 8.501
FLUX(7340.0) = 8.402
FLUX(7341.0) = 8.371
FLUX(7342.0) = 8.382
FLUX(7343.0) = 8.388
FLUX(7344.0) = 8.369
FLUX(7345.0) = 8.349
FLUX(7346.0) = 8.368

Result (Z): 7200.0 AA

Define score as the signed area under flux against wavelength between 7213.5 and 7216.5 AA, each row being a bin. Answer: 24.4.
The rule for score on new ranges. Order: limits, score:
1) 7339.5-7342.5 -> 25.2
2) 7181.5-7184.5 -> 23.3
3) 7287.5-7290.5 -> 21.5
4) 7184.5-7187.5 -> 22.8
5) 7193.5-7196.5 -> 24.0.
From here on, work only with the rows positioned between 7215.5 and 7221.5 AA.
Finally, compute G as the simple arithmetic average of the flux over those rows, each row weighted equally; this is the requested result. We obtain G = 8.31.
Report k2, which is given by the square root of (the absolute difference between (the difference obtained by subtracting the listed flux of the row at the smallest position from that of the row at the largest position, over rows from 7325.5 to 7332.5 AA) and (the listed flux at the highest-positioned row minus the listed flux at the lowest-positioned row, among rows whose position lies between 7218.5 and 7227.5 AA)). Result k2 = 0.33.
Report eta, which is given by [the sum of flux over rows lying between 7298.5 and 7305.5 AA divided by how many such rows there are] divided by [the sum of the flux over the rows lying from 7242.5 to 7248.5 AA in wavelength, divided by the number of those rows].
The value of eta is 1.01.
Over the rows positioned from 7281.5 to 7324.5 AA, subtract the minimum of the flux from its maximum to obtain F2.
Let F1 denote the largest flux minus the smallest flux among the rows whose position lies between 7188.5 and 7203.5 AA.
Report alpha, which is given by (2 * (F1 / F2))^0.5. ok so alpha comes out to 1.2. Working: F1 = 0.7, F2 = 1.1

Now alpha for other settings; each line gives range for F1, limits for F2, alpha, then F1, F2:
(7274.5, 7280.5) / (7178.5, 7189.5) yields 1.7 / 0.4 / 0.2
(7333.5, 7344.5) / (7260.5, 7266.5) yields 1.8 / 0.6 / 0.4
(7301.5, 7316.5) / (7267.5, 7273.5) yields 2.8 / 0.9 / 0.2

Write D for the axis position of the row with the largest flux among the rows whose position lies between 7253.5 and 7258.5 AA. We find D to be 7258.0 AA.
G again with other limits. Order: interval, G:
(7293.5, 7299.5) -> 7.74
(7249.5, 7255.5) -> 7.09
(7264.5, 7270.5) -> 7.69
